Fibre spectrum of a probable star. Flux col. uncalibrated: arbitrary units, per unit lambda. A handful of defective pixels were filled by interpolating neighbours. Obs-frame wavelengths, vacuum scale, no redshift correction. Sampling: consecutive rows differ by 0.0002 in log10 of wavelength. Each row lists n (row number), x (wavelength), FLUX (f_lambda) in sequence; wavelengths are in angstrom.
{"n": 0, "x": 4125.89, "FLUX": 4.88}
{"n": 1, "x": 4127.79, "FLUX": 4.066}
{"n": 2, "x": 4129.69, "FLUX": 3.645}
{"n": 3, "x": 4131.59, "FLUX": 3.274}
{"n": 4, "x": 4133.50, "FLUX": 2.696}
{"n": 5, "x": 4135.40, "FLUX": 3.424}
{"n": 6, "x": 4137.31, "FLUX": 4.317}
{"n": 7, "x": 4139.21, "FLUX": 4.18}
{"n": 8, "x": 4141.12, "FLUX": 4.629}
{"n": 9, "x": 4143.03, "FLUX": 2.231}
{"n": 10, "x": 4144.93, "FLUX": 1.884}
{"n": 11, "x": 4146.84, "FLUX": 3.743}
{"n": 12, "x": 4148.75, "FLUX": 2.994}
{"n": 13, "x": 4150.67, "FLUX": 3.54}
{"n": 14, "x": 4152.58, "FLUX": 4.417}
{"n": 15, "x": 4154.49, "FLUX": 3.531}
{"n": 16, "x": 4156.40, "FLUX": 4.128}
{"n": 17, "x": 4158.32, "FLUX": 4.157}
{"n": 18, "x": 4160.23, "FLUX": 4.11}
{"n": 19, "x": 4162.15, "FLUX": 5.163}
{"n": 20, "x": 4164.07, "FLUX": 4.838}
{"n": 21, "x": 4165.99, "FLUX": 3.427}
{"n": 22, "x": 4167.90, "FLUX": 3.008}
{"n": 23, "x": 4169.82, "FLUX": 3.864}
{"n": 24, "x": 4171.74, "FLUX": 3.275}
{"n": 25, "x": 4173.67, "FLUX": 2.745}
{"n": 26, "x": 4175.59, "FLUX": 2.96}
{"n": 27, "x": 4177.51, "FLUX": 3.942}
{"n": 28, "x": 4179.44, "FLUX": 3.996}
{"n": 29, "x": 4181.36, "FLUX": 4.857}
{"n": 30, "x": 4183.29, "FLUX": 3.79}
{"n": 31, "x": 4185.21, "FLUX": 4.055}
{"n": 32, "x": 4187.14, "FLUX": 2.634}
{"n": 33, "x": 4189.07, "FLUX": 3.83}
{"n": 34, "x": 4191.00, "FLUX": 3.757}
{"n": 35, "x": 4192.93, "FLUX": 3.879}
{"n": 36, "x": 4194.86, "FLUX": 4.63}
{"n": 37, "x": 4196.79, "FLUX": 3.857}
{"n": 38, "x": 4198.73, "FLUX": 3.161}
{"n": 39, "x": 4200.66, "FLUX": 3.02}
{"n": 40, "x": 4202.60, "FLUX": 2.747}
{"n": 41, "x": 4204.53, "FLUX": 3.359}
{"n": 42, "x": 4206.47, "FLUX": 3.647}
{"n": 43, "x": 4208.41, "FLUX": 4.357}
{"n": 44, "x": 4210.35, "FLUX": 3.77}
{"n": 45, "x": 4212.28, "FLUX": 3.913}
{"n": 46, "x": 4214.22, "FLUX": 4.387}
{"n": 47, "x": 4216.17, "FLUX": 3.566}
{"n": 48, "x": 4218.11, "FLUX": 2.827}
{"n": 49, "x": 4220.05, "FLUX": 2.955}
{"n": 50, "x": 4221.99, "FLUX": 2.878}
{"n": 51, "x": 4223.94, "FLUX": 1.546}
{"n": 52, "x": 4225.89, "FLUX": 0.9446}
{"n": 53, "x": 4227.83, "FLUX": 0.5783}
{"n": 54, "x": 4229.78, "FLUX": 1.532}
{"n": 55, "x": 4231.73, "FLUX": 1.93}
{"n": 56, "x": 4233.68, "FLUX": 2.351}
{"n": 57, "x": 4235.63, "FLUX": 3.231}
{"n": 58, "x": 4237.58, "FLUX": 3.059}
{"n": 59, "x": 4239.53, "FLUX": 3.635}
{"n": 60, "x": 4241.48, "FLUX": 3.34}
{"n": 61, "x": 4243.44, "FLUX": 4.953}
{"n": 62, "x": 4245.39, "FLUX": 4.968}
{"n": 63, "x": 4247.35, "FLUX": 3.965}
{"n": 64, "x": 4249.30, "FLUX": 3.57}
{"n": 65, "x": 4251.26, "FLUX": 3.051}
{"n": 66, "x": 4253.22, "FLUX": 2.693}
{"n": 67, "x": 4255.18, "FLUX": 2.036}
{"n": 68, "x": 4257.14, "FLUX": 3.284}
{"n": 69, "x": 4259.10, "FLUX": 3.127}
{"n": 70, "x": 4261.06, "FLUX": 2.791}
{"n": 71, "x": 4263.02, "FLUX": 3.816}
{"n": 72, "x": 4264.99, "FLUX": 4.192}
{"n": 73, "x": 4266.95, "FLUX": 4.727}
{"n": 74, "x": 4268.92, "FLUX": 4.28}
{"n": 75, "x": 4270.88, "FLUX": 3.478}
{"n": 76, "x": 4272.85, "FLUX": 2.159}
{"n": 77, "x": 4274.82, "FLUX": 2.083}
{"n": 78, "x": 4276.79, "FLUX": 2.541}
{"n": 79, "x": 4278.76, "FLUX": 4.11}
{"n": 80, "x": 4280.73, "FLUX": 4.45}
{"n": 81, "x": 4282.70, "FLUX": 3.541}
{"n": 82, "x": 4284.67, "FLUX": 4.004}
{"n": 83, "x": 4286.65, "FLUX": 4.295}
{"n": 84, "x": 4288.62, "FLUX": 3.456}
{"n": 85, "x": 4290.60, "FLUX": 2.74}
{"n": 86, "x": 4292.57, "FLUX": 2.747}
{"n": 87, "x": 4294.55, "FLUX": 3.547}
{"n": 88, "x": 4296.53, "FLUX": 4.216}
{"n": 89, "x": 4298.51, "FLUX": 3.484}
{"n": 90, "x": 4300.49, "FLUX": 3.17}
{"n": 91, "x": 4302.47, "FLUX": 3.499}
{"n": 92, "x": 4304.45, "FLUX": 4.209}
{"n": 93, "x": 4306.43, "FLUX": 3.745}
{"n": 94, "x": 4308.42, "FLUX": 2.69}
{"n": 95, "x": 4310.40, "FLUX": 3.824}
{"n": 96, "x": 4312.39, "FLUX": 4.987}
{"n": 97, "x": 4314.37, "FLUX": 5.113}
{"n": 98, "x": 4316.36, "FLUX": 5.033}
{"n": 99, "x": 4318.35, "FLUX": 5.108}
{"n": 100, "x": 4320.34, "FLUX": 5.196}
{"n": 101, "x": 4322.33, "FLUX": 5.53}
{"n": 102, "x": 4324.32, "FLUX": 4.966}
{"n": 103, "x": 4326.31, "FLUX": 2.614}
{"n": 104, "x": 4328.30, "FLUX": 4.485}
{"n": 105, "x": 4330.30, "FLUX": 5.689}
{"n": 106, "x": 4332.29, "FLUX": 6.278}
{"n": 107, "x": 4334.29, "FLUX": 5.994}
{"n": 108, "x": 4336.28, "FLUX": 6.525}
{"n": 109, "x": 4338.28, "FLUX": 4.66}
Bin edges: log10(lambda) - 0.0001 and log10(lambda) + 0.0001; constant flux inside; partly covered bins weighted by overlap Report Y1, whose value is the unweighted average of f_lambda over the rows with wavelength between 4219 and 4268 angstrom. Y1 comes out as 3.0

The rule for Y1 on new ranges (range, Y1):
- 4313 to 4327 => 4.8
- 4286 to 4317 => 3.8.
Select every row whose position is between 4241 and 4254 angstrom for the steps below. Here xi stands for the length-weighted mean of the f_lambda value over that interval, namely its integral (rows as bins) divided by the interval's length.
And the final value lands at 3.82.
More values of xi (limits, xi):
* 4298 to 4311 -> 3.51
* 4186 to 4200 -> 3.67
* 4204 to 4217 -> 3.88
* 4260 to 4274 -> 3.61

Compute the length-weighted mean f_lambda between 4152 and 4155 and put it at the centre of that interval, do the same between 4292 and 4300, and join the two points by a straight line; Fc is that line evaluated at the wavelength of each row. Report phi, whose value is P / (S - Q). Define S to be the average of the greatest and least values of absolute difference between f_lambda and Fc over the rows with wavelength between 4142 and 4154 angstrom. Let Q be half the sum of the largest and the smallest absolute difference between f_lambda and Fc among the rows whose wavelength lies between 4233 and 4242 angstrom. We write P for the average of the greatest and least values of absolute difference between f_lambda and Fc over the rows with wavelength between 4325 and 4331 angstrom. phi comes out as 3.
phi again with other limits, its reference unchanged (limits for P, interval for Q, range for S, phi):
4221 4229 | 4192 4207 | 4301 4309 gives -13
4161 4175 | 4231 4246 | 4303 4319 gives 19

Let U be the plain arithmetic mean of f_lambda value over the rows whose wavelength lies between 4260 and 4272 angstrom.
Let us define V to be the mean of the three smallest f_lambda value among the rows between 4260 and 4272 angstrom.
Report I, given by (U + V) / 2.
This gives 3.6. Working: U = 3.88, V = 3.36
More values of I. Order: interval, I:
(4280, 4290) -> 3.8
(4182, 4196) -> 3.6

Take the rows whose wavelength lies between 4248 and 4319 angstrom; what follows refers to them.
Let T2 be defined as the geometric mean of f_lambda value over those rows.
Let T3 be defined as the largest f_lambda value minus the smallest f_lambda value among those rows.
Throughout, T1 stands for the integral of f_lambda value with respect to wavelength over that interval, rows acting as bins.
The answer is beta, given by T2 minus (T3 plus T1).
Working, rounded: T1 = 256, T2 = 3.50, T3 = 3.1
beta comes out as -255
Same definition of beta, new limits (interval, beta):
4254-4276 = -71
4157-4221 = -237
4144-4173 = -108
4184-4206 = -76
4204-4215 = -40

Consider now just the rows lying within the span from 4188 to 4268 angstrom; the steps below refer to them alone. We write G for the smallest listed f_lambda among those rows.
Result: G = 0.5783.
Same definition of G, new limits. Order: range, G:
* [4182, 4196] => 2.634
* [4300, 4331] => 2.614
